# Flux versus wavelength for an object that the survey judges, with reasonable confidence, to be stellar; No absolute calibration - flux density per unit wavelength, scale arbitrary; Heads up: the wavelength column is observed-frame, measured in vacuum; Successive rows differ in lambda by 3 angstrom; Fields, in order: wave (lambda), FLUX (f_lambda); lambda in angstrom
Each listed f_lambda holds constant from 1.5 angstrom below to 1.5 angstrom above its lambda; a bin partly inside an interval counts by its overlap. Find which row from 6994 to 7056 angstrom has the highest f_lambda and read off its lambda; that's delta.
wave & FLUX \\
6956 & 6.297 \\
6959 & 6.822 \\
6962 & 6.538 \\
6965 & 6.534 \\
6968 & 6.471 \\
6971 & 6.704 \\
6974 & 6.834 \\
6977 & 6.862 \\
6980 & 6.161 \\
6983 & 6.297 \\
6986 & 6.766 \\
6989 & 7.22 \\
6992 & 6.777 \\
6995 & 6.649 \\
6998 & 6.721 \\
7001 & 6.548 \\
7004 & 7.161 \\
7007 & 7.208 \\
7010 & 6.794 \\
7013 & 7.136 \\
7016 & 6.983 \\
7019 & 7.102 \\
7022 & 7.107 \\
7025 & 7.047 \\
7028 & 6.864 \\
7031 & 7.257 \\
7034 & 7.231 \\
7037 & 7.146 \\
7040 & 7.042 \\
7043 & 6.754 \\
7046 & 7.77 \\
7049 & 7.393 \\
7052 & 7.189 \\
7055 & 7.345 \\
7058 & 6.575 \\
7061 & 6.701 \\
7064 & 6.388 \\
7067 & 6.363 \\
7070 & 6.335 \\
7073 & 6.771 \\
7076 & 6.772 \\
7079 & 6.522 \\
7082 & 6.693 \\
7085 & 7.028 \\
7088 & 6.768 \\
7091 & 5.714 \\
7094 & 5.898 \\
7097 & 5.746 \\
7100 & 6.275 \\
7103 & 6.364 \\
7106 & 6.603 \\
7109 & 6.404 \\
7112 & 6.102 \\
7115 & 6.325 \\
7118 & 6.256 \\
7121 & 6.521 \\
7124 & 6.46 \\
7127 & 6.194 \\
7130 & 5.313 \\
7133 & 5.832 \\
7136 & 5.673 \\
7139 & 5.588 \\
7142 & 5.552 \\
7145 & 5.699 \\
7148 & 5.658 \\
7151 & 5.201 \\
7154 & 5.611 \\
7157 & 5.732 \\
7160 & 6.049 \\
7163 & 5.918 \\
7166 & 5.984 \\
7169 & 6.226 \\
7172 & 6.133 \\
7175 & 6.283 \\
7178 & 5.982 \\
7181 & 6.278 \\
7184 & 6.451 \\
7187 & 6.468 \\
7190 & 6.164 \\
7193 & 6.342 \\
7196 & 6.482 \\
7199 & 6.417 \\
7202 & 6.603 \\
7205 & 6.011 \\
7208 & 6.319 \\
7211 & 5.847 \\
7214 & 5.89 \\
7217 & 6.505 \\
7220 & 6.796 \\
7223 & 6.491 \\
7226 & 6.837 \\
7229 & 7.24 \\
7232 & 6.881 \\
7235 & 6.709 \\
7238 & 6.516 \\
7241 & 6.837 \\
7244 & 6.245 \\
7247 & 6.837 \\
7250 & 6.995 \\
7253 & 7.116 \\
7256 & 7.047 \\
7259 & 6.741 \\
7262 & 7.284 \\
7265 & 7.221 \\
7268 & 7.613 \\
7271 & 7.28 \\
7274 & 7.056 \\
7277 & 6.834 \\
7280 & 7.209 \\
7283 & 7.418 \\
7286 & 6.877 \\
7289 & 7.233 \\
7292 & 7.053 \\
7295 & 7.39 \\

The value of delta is 7046 angstrom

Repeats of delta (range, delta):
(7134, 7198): 7196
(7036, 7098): 7046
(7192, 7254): 7229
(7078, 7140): 7085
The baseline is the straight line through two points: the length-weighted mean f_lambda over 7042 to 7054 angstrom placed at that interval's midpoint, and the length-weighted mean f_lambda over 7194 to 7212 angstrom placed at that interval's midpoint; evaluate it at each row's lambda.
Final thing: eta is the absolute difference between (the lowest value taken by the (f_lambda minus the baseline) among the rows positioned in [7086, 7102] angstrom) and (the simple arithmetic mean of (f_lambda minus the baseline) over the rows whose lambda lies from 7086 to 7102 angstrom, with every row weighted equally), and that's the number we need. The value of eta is 0.39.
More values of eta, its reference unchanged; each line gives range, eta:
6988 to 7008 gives 0.33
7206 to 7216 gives 0.17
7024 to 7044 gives 0.24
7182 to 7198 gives 0.22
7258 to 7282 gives 0.48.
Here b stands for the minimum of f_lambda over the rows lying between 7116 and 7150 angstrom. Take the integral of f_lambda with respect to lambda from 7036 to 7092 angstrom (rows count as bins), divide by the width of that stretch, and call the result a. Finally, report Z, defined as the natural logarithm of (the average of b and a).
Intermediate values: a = 6.8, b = 5.313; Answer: 1.80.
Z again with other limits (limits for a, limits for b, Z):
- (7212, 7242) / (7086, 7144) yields 1.79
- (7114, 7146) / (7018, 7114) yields 1.76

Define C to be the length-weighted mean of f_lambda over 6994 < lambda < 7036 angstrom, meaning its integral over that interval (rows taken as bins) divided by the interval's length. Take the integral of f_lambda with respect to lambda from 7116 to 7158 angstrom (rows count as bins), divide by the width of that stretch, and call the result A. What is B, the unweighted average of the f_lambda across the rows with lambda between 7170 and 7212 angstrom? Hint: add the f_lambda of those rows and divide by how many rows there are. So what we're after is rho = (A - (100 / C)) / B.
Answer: -1.354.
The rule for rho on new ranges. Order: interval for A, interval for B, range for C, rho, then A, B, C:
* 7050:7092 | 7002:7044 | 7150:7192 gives -1.397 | 6.67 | 7.1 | 6.0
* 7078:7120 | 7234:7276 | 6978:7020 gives -1.196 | 6.34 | 7.0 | 6.8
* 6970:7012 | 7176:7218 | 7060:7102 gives -1.404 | 6.77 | 6.3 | 6.4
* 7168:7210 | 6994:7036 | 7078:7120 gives -1.359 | 6.29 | 7.0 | 6.3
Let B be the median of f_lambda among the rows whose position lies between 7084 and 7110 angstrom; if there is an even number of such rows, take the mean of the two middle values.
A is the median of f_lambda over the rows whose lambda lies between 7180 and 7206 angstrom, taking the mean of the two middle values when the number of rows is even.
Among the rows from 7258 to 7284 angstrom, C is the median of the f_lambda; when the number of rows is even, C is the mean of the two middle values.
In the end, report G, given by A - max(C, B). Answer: -0.80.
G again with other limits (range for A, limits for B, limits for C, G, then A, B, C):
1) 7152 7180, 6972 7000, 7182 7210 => -0.78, 5.98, 6.8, 6.4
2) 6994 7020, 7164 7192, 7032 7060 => -0.21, 6.98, 6.2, 7.2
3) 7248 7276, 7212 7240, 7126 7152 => 0.41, 7.12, 6.7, 5.7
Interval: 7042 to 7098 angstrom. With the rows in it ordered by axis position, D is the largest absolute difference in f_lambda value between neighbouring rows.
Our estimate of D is 1.05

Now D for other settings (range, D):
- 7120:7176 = 0.88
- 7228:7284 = 0.59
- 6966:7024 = 0.70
